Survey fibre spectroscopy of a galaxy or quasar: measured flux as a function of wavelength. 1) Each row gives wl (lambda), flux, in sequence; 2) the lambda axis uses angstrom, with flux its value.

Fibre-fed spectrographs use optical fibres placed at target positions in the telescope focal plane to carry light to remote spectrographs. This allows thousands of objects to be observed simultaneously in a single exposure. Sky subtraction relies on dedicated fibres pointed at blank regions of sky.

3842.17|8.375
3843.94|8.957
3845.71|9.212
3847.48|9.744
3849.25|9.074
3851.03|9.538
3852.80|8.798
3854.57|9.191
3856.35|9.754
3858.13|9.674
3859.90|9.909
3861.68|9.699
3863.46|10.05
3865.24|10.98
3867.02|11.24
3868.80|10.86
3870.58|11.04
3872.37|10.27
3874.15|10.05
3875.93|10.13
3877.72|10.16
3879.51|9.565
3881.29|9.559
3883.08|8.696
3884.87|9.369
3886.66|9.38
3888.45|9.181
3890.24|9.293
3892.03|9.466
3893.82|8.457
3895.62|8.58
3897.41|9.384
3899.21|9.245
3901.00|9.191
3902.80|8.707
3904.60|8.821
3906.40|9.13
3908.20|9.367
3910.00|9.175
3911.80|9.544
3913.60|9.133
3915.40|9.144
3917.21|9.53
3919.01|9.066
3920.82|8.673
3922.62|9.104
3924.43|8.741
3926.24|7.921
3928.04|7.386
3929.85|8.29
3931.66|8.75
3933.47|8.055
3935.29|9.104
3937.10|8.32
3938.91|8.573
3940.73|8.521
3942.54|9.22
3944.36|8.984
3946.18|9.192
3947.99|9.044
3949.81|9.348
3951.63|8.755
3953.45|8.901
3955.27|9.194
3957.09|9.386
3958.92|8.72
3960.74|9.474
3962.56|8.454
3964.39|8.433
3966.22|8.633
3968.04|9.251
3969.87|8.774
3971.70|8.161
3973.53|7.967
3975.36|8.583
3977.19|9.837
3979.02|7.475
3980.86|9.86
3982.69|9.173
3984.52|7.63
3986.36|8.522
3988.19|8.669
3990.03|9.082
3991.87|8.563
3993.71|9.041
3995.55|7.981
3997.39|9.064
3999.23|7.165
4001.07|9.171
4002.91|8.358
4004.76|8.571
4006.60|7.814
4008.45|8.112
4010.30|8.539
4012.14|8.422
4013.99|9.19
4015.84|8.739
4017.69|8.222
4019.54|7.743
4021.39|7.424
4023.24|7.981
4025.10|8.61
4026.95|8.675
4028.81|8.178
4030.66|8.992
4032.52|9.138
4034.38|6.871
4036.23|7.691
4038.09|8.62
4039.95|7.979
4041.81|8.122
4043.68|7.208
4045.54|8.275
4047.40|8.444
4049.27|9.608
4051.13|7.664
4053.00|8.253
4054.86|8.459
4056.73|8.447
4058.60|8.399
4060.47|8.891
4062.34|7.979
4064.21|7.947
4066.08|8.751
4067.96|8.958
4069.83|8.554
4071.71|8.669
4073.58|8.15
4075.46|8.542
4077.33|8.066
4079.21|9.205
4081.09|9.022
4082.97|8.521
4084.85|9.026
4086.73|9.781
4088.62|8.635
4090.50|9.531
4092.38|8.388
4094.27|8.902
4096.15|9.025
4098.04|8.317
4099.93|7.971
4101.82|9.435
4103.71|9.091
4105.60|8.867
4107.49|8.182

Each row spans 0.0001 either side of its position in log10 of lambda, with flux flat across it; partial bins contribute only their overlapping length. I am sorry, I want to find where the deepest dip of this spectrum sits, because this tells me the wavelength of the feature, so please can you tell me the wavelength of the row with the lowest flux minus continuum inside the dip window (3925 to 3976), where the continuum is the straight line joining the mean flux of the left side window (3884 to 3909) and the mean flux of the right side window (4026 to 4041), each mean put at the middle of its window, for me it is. 3928.04 angstrom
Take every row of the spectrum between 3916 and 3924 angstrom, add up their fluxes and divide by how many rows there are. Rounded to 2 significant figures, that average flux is 9.1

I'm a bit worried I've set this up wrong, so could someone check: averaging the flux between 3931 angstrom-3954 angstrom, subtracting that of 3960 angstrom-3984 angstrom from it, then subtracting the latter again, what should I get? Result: -8.7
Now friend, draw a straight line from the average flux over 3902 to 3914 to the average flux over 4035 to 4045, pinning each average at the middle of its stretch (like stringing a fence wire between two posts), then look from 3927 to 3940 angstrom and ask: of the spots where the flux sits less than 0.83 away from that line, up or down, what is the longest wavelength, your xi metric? 3938.91 angstrom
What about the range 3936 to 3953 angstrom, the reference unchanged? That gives 3951.63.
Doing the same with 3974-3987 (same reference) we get 3986.36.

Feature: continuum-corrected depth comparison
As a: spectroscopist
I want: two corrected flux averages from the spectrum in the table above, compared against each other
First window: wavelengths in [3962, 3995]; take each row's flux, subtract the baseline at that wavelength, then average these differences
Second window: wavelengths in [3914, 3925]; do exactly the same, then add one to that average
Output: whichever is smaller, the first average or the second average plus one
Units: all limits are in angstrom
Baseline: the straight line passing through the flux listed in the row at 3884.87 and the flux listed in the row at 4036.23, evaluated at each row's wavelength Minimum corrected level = 0.34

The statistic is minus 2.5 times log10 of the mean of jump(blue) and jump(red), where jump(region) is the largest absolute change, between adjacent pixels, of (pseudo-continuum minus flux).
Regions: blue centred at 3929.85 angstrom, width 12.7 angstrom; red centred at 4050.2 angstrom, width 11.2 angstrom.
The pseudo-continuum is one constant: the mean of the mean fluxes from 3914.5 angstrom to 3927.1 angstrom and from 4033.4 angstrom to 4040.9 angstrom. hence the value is -0.4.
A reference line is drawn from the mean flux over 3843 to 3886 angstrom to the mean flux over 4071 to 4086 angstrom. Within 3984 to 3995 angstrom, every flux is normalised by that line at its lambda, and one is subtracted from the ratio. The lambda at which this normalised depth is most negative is 3984.52 angstrom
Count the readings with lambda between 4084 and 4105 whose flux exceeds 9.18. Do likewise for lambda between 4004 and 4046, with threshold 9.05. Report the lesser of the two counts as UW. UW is 2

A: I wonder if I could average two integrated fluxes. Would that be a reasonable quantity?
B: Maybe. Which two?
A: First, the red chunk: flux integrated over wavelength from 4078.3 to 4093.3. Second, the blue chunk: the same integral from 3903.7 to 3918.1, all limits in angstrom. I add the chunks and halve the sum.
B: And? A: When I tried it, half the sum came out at 134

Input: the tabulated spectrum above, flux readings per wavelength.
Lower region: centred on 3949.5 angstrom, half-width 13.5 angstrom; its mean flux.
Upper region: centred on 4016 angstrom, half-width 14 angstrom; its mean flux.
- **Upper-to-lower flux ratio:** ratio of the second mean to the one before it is 0.93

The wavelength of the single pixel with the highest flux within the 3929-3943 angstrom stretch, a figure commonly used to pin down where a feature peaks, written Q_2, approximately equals 3942.54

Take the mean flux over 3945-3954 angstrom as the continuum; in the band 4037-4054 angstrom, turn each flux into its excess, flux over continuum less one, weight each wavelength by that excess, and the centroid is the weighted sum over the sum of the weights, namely 4045.1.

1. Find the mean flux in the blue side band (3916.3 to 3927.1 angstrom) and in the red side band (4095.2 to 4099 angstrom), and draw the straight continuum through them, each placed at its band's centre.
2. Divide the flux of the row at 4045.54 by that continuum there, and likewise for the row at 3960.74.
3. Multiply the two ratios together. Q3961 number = 1.02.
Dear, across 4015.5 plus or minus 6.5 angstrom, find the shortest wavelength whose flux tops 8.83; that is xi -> 4013.99 angstrom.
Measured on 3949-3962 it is 3949.81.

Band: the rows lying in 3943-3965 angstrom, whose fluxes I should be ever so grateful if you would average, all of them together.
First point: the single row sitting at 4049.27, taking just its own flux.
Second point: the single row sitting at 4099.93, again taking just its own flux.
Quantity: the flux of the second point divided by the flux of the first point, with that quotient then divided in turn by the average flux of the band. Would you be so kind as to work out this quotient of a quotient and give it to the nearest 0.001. 0.092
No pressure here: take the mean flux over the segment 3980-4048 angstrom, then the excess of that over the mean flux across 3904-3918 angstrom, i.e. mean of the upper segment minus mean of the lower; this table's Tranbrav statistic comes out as -0.86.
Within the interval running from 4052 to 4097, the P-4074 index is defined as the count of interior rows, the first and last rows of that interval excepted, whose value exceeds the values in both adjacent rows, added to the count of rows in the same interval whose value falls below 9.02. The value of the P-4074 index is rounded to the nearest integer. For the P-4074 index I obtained 26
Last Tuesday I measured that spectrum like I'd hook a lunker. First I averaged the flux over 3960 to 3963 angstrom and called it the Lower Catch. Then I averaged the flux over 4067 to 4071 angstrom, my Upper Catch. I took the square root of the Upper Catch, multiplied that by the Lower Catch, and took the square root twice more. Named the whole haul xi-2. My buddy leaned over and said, 2.27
